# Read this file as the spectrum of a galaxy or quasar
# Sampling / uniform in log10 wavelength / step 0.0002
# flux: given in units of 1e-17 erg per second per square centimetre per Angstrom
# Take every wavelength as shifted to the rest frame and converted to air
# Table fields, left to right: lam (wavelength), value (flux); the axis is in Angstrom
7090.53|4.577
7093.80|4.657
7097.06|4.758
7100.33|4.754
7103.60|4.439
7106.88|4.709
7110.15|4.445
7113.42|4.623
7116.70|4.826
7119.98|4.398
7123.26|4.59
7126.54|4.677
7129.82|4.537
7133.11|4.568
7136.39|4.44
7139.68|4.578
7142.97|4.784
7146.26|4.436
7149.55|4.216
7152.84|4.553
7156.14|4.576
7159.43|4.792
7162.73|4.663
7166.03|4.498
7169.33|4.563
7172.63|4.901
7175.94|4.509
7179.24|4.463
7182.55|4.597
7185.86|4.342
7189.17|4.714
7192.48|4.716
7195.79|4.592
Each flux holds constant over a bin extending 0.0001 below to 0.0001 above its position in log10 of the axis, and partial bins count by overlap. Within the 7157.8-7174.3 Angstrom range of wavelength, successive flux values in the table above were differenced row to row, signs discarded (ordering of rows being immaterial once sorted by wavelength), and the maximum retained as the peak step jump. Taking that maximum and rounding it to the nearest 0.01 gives 0.34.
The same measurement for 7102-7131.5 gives 0.43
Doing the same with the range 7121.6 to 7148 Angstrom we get 0.35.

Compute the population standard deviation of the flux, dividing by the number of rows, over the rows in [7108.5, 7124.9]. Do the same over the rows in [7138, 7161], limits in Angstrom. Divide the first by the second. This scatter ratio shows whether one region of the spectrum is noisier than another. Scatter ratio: 0.82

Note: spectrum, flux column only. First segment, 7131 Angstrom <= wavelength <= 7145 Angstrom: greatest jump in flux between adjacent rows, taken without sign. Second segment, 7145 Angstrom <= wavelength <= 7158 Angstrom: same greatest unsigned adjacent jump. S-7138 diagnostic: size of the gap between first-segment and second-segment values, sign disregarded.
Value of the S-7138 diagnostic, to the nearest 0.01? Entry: 0.13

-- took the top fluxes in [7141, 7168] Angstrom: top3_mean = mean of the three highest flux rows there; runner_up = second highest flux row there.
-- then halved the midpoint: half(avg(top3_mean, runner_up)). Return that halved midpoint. 2.38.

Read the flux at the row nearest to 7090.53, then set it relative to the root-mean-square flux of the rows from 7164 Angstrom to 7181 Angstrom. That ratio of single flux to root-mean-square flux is 1.00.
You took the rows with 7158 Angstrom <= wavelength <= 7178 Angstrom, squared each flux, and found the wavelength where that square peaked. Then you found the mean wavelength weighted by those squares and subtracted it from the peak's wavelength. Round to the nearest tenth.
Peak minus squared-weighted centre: 5.0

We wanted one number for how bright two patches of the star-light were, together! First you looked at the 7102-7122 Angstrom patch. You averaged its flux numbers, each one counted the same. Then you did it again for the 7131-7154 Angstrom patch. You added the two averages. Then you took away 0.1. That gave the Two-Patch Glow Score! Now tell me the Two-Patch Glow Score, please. 8.98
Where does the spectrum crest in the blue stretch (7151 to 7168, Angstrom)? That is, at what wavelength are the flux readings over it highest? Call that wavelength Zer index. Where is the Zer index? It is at 7159.43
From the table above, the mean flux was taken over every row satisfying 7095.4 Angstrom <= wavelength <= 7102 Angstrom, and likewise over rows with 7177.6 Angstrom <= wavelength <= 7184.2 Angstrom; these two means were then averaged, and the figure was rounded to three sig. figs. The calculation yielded 4.64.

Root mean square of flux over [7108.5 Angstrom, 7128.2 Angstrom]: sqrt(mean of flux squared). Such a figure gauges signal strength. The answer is 4.595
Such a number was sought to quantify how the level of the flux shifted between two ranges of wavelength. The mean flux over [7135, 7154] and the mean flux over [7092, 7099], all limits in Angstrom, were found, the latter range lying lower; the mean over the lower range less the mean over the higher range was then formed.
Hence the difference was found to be 0.21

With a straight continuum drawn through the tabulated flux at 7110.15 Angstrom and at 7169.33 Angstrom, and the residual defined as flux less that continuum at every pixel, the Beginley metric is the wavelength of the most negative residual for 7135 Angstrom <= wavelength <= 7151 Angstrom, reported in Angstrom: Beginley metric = 7149.55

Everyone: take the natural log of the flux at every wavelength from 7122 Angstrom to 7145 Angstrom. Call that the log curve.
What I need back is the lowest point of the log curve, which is 1.491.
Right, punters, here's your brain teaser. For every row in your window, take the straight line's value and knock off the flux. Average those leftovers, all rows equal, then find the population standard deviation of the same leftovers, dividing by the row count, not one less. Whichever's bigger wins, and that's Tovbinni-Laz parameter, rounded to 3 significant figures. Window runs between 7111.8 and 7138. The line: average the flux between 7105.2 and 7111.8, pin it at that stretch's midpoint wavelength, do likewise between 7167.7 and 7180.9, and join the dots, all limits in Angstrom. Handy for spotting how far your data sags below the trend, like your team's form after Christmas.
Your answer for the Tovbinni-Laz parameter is 0.127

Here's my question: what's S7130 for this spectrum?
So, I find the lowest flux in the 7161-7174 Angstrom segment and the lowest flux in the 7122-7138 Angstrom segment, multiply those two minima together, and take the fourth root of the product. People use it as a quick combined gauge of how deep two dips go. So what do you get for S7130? 2.114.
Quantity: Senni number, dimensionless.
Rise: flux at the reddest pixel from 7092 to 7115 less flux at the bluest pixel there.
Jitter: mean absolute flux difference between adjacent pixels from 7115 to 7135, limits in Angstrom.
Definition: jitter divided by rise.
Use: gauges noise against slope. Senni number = -5.2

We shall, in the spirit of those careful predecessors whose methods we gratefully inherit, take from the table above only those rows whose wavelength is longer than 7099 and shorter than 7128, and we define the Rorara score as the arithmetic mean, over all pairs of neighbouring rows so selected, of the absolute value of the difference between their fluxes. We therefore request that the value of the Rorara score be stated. 0.24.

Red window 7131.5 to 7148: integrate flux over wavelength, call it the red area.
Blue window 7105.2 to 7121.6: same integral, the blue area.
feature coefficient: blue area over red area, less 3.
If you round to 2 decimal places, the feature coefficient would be -2.00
